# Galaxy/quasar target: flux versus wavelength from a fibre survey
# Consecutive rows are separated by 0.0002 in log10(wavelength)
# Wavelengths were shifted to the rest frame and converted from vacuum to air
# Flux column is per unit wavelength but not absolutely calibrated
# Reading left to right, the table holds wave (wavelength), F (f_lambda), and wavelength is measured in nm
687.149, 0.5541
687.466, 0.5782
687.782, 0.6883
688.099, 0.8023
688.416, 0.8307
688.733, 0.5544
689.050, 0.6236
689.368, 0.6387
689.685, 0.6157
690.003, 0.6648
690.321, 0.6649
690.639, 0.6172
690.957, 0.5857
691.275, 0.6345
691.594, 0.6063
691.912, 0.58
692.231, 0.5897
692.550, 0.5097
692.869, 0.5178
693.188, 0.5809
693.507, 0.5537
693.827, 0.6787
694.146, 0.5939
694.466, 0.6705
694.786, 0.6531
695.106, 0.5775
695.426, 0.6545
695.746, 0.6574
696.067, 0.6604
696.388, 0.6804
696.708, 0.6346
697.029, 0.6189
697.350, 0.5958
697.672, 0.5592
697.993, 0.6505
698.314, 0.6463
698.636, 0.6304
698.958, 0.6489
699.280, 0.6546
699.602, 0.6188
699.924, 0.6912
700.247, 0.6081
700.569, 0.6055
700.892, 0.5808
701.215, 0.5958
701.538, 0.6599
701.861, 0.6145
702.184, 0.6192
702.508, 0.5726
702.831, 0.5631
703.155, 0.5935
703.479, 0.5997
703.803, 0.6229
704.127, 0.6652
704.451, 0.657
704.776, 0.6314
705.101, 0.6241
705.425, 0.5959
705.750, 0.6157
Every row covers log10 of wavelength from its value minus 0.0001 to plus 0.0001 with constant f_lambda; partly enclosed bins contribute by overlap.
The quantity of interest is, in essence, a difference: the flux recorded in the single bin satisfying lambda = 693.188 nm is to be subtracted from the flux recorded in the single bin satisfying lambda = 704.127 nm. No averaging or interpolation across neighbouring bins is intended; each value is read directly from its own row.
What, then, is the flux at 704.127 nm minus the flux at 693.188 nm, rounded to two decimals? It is 0.08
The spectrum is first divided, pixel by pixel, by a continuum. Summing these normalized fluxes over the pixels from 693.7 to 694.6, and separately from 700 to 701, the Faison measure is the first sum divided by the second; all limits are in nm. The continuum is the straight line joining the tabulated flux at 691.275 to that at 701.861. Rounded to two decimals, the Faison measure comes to 1.06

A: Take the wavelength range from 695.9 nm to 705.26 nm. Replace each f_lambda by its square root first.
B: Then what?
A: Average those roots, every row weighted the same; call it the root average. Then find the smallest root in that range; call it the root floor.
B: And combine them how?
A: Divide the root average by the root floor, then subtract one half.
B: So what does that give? 0.556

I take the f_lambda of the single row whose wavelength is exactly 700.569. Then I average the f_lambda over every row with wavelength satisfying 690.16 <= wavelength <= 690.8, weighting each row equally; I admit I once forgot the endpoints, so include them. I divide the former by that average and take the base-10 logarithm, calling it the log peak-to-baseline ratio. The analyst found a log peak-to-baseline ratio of -0.025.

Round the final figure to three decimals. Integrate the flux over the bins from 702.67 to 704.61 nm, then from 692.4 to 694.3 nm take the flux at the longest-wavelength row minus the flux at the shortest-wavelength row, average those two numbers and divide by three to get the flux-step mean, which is 0.214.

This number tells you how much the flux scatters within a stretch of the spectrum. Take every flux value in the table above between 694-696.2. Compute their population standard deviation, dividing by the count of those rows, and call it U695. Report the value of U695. 0.0339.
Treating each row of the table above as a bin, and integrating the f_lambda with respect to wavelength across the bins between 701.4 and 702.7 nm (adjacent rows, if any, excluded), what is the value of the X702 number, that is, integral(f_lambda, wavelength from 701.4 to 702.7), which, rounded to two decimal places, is 0.80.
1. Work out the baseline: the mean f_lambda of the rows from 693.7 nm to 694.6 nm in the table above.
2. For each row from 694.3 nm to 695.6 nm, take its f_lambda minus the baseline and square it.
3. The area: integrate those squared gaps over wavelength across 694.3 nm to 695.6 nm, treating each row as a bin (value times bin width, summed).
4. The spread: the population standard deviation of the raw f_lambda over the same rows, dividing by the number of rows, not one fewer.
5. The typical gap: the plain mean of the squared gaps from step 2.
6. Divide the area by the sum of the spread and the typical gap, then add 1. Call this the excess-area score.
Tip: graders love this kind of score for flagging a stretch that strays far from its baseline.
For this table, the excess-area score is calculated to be 1.05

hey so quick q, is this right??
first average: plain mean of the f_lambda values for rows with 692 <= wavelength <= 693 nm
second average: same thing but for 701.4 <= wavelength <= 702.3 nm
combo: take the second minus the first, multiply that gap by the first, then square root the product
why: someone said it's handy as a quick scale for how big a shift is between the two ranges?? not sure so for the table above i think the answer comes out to 0.22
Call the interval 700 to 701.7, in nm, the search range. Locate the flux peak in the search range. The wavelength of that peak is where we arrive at 701.538 nm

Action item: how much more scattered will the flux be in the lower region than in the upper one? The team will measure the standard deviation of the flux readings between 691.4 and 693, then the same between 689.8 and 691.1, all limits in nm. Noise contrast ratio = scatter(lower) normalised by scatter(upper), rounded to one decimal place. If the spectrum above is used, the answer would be 0.9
